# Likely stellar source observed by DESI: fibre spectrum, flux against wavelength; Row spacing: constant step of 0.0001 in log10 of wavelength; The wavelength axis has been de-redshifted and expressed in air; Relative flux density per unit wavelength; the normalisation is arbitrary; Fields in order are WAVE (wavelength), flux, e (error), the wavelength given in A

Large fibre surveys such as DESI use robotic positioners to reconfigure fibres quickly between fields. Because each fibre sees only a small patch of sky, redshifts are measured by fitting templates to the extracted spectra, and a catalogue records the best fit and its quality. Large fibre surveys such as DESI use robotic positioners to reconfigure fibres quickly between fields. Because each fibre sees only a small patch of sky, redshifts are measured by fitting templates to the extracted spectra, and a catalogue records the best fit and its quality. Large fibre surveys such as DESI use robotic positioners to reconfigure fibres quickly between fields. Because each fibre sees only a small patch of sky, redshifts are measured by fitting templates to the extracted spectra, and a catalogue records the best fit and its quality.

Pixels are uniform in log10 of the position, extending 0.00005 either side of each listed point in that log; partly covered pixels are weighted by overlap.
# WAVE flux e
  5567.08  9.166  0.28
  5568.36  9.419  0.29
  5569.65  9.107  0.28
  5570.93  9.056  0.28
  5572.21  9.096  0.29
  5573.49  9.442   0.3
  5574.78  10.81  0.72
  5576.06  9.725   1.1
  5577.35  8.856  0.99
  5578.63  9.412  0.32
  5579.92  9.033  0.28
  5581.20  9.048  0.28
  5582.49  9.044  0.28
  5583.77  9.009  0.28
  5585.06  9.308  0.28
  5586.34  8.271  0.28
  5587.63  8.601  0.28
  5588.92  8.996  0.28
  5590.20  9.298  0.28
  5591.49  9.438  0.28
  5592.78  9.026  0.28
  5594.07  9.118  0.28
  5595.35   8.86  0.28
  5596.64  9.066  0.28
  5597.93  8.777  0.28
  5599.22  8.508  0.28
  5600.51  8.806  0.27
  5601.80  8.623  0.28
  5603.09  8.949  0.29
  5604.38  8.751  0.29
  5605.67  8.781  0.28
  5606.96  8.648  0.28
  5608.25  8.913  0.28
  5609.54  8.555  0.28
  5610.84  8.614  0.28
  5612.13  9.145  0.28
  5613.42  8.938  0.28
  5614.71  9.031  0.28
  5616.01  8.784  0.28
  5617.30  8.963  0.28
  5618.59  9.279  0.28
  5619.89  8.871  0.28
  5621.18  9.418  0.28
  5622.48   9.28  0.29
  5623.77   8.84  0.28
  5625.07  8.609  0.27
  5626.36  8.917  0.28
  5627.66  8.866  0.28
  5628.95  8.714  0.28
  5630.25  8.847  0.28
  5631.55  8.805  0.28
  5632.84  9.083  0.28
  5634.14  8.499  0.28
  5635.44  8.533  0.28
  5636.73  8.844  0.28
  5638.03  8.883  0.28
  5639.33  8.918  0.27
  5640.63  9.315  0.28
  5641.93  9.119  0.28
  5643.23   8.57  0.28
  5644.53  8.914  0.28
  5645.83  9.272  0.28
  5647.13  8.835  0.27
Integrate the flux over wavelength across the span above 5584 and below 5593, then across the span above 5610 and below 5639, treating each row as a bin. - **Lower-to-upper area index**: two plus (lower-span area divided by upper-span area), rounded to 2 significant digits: 2.3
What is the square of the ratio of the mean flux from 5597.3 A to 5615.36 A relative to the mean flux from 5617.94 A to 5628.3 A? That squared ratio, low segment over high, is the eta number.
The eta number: 0.95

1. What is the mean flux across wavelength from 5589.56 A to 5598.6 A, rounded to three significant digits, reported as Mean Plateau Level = 9.08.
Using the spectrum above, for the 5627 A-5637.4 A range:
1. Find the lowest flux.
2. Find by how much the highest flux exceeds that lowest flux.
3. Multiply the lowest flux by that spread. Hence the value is 5.0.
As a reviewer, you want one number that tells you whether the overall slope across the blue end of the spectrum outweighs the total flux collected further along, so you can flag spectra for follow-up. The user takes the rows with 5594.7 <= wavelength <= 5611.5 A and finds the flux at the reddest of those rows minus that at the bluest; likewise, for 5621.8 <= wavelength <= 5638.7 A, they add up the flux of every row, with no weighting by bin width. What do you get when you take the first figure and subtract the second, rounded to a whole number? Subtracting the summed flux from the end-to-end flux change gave -115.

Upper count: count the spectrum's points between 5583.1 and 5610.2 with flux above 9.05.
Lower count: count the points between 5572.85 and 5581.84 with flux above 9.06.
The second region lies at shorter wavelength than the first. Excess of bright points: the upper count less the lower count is 1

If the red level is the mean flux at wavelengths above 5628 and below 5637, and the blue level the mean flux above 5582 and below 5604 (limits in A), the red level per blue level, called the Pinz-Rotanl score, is 0.98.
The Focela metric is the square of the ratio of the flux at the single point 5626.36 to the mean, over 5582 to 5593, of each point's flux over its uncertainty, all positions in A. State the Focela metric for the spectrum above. 0.0770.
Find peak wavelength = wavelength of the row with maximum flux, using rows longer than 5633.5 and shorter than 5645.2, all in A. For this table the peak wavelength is 5640.63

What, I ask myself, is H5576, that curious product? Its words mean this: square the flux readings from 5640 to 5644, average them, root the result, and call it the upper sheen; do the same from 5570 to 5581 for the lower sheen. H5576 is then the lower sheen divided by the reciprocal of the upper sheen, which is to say 85.1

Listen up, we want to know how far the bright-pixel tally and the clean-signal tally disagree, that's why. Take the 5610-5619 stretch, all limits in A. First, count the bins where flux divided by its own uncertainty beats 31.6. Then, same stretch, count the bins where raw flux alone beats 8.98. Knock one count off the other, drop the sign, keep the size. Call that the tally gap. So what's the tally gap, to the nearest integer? 2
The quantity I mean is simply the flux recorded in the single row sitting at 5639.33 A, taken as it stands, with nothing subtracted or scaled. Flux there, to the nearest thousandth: 8.918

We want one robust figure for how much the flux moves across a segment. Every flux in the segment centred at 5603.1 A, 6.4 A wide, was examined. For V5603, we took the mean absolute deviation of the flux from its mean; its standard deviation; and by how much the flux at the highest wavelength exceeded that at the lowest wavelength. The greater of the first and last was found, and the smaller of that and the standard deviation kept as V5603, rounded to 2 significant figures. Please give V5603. 0.076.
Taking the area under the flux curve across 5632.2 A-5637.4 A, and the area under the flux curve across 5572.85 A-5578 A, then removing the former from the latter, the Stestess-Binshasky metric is 4.5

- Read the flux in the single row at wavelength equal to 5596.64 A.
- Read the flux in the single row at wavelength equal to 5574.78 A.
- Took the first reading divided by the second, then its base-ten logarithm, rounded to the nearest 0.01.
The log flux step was -0.08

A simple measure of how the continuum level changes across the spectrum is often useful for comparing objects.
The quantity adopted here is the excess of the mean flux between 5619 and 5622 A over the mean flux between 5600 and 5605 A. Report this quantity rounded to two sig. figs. 0.36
